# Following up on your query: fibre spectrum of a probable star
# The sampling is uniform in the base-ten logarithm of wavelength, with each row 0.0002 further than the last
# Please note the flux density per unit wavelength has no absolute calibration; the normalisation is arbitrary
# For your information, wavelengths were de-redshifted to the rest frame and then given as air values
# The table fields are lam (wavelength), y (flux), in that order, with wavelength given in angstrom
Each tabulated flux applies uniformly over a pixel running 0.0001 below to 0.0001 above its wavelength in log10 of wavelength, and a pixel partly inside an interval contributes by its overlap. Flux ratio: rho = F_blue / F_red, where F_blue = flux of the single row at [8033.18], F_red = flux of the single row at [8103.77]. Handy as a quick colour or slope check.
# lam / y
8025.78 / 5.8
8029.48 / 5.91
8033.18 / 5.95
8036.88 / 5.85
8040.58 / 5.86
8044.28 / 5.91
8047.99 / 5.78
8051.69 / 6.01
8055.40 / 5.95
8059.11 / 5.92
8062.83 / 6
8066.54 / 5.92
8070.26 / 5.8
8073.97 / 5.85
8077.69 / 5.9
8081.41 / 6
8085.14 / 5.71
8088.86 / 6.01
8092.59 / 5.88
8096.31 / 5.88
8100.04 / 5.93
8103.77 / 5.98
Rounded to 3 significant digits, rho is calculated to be 0.995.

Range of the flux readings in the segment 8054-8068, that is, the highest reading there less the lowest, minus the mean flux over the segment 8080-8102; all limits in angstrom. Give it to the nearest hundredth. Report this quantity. -5.82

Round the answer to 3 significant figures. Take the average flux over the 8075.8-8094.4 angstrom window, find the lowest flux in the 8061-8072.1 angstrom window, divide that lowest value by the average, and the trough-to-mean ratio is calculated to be 0.983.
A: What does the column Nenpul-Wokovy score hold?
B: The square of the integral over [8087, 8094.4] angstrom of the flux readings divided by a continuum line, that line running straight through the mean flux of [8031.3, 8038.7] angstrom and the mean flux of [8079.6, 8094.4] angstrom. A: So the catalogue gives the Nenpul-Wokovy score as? 56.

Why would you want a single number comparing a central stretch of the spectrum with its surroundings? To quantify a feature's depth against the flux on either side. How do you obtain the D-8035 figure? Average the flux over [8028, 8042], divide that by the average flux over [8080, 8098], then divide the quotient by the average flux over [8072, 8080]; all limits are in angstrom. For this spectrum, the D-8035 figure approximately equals 0.170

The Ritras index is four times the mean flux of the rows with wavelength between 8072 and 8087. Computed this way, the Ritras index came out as 23.5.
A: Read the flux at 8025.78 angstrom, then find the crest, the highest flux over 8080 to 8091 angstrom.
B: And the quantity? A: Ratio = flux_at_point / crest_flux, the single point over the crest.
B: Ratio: 0.965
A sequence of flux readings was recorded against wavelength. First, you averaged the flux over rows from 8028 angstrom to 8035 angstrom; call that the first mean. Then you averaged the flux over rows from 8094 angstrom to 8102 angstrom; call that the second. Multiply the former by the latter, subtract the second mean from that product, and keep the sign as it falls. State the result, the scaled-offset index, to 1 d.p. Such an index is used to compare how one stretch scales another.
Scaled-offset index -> 29.1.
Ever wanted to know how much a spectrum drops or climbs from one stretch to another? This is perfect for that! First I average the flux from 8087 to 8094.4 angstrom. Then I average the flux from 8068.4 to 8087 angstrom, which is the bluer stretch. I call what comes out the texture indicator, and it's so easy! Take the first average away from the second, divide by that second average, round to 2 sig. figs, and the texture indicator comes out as -0.016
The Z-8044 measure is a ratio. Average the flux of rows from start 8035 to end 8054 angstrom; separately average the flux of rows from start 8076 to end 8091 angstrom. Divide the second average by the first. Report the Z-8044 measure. 1.00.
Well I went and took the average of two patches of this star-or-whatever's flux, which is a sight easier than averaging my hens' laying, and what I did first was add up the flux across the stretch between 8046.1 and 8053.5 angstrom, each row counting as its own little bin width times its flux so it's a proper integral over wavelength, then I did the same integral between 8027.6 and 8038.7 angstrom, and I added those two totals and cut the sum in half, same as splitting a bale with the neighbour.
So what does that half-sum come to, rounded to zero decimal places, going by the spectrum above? 55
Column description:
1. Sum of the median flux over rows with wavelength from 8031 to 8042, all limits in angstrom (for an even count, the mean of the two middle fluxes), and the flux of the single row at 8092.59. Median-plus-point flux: 11.7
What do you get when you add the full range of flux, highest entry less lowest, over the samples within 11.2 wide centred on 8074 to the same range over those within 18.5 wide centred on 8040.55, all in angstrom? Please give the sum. 0.27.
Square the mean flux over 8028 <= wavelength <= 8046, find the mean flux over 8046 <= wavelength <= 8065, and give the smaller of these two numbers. 5.93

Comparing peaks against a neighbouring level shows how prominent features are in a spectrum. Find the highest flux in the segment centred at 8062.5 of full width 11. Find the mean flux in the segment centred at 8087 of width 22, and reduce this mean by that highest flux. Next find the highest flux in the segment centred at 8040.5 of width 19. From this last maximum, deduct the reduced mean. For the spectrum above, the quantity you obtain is 6.05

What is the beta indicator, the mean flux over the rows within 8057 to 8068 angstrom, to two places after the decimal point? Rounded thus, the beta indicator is 5.95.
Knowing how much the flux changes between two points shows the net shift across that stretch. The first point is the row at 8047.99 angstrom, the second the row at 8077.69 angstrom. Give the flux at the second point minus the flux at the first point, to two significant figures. 0.12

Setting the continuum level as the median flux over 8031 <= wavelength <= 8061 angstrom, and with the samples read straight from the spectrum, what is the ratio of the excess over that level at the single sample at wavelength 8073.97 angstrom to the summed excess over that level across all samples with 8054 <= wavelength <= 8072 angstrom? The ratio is -4.3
